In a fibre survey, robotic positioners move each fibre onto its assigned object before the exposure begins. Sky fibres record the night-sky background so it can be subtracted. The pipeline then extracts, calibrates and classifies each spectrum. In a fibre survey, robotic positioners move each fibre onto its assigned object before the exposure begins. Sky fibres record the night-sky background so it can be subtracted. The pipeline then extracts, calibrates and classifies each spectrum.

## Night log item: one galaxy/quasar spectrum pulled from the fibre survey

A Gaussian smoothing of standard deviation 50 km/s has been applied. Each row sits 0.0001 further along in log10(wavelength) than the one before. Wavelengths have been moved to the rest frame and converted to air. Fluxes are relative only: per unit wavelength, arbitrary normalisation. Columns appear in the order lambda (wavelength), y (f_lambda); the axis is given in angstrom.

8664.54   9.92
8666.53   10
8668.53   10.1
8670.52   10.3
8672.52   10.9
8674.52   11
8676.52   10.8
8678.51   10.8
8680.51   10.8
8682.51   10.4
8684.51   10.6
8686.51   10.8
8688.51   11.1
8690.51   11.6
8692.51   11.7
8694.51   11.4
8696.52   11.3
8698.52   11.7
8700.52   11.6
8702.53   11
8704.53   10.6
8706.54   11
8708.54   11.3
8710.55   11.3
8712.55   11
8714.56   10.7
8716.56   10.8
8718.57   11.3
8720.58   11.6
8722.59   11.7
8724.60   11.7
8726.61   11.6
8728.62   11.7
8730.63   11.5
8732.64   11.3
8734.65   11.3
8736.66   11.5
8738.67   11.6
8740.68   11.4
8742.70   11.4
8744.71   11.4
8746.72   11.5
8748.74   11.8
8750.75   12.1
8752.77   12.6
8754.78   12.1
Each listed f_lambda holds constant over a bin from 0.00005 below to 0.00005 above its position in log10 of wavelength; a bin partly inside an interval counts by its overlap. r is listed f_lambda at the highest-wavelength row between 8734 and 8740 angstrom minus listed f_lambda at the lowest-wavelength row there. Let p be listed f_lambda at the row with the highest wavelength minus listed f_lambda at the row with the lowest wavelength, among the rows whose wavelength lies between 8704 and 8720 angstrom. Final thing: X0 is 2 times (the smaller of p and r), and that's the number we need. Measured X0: 0.6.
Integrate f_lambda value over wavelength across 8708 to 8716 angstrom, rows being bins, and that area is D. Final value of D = 88.4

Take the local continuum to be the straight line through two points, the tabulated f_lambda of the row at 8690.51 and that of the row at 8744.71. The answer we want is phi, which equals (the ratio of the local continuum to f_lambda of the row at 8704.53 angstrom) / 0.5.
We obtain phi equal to 2.18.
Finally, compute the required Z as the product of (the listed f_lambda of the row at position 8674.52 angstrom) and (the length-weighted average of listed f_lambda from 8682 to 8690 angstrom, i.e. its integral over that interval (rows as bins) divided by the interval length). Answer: 119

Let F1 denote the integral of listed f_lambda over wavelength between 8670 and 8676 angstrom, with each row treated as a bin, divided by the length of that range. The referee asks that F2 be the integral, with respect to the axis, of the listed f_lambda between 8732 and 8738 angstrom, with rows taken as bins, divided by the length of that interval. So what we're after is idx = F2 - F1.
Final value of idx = 0.63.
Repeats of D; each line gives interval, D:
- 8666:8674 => 83.0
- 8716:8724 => 91.1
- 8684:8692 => 88.8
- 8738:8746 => 91.6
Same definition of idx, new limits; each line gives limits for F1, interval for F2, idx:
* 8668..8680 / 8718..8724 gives 0.87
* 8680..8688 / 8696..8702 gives 0.84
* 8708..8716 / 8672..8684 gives -0.28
